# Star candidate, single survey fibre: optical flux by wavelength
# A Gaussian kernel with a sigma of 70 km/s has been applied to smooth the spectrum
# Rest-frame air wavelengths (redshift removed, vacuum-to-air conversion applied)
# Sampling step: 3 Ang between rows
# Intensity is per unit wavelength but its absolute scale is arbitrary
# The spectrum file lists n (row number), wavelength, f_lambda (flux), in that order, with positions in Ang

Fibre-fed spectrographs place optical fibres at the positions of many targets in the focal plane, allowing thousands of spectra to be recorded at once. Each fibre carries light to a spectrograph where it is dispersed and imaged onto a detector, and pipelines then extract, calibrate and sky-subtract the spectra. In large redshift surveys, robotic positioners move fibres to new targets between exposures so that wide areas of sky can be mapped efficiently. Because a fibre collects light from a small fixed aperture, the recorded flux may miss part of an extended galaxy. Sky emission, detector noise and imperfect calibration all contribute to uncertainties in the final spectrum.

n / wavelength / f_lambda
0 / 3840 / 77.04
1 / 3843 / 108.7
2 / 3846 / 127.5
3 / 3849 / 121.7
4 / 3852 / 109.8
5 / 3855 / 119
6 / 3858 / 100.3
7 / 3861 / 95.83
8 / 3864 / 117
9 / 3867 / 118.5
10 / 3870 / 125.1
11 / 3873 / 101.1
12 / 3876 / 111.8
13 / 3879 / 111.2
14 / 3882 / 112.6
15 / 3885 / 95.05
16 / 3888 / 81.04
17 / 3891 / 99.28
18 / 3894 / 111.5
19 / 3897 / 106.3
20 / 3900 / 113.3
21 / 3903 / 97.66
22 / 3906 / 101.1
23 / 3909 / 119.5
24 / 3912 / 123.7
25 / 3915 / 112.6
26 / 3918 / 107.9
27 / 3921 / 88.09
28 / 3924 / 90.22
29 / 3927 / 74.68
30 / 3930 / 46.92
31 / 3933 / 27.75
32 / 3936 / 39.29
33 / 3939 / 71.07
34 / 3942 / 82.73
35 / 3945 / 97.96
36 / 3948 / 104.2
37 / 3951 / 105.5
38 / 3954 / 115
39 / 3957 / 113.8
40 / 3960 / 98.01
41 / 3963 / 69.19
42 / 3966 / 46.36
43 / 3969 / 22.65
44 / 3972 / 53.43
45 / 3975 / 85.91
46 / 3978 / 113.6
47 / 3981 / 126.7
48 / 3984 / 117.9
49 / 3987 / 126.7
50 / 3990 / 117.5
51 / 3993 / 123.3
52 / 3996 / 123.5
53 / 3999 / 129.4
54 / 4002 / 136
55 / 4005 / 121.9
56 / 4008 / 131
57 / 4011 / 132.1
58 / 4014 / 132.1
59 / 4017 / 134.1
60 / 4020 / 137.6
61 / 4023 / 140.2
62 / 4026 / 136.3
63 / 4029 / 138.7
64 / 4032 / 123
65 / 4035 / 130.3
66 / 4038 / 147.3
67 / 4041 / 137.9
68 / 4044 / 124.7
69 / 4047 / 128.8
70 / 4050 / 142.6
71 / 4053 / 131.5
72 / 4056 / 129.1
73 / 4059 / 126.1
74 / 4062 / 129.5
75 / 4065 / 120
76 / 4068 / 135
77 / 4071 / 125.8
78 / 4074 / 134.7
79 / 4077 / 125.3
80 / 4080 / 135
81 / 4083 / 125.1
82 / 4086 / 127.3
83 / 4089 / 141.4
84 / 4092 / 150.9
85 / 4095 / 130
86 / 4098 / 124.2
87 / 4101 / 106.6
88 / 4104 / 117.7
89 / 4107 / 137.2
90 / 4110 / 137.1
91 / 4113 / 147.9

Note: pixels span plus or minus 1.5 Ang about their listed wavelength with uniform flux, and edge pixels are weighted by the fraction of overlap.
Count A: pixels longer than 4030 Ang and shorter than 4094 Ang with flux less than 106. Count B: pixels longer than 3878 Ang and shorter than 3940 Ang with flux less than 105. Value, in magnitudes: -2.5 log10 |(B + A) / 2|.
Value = -1.95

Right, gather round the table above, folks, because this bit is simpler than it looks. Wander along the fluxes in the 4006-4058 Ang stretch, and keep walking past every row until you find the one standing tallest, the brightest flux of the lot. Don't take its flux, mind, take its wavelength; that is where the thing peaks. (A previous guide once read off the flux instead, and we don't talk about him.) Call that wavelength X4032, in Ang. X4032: 4038 Ang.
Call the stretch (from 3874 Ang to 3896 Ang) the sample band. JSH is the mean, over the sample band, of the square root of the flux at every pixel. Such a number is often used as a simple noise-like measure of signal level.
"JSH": 10.1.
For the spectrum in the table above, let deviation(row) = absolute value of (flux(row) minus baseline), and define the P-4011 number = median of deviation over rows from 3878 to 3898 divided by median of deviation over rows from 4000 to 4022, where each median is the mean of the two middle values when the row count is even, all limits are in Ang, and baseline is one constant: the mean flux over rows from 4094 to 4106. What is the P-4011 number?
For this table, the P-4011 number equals 1.1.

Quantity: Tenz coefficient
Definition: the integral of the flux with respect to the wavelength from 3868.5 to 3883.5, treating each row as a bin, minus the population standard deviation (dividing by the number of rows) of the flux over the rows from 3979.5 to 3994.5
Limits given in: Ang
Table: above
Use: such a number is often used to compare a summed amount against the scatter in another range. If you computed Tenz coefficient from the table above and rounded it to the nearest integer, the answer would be 1681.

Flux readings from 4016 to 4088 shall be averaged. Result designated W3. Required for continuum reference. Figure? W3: 132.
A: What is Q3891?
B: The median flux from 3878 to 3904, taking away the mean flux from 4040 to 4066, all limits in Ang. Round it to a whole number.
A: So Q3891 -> -24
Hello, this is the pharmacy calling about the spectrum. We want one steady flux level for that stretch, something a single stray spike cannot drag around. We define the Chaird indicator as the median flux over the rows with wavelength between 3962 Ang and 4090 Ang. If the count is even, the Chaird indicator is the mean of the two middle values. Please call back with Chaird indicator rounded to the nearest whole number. 129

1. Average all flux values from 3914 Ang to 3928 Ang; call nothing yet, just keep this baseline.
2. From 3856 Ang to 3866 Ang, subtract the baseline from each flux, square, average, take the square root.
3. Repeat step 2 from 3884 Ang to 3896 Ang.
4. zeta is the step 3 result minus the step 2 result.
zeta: -2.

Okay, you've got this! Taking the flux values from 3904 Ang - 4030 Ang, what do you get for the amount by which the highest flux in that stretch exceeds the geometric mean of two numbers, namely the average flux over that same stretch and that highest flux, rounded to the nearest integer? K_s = 20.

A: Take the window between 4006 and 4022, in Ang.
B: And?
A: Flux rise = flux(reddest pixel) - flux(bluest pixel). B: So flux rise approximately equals 7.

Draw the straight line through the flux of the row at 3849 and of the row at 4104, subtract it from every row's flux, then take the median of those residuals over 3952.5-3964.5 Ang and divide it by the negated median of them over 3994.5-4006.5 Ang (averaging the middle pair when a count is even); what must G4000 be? 2.0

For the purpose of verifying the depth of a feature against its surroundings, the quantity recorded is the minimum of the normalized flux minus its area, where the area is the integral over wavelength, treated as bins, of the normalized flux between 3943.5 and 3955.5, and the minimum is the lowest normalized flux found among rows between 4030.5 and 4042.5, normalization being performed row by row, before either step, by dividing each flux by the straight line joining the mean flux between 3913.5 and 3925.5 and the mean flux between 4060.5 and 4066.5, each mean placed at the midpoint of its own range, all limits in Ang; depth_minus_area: -11.1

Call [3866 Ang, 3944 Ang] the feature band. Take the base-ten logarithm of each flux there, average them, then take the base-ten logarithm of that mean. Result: 0.291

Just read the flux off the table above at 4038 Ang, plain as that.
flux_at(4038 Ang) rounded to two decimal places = 147.30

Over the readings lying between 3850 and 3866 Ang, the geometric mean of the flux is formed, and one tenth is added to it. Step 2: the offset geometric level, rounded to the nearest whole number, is 108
